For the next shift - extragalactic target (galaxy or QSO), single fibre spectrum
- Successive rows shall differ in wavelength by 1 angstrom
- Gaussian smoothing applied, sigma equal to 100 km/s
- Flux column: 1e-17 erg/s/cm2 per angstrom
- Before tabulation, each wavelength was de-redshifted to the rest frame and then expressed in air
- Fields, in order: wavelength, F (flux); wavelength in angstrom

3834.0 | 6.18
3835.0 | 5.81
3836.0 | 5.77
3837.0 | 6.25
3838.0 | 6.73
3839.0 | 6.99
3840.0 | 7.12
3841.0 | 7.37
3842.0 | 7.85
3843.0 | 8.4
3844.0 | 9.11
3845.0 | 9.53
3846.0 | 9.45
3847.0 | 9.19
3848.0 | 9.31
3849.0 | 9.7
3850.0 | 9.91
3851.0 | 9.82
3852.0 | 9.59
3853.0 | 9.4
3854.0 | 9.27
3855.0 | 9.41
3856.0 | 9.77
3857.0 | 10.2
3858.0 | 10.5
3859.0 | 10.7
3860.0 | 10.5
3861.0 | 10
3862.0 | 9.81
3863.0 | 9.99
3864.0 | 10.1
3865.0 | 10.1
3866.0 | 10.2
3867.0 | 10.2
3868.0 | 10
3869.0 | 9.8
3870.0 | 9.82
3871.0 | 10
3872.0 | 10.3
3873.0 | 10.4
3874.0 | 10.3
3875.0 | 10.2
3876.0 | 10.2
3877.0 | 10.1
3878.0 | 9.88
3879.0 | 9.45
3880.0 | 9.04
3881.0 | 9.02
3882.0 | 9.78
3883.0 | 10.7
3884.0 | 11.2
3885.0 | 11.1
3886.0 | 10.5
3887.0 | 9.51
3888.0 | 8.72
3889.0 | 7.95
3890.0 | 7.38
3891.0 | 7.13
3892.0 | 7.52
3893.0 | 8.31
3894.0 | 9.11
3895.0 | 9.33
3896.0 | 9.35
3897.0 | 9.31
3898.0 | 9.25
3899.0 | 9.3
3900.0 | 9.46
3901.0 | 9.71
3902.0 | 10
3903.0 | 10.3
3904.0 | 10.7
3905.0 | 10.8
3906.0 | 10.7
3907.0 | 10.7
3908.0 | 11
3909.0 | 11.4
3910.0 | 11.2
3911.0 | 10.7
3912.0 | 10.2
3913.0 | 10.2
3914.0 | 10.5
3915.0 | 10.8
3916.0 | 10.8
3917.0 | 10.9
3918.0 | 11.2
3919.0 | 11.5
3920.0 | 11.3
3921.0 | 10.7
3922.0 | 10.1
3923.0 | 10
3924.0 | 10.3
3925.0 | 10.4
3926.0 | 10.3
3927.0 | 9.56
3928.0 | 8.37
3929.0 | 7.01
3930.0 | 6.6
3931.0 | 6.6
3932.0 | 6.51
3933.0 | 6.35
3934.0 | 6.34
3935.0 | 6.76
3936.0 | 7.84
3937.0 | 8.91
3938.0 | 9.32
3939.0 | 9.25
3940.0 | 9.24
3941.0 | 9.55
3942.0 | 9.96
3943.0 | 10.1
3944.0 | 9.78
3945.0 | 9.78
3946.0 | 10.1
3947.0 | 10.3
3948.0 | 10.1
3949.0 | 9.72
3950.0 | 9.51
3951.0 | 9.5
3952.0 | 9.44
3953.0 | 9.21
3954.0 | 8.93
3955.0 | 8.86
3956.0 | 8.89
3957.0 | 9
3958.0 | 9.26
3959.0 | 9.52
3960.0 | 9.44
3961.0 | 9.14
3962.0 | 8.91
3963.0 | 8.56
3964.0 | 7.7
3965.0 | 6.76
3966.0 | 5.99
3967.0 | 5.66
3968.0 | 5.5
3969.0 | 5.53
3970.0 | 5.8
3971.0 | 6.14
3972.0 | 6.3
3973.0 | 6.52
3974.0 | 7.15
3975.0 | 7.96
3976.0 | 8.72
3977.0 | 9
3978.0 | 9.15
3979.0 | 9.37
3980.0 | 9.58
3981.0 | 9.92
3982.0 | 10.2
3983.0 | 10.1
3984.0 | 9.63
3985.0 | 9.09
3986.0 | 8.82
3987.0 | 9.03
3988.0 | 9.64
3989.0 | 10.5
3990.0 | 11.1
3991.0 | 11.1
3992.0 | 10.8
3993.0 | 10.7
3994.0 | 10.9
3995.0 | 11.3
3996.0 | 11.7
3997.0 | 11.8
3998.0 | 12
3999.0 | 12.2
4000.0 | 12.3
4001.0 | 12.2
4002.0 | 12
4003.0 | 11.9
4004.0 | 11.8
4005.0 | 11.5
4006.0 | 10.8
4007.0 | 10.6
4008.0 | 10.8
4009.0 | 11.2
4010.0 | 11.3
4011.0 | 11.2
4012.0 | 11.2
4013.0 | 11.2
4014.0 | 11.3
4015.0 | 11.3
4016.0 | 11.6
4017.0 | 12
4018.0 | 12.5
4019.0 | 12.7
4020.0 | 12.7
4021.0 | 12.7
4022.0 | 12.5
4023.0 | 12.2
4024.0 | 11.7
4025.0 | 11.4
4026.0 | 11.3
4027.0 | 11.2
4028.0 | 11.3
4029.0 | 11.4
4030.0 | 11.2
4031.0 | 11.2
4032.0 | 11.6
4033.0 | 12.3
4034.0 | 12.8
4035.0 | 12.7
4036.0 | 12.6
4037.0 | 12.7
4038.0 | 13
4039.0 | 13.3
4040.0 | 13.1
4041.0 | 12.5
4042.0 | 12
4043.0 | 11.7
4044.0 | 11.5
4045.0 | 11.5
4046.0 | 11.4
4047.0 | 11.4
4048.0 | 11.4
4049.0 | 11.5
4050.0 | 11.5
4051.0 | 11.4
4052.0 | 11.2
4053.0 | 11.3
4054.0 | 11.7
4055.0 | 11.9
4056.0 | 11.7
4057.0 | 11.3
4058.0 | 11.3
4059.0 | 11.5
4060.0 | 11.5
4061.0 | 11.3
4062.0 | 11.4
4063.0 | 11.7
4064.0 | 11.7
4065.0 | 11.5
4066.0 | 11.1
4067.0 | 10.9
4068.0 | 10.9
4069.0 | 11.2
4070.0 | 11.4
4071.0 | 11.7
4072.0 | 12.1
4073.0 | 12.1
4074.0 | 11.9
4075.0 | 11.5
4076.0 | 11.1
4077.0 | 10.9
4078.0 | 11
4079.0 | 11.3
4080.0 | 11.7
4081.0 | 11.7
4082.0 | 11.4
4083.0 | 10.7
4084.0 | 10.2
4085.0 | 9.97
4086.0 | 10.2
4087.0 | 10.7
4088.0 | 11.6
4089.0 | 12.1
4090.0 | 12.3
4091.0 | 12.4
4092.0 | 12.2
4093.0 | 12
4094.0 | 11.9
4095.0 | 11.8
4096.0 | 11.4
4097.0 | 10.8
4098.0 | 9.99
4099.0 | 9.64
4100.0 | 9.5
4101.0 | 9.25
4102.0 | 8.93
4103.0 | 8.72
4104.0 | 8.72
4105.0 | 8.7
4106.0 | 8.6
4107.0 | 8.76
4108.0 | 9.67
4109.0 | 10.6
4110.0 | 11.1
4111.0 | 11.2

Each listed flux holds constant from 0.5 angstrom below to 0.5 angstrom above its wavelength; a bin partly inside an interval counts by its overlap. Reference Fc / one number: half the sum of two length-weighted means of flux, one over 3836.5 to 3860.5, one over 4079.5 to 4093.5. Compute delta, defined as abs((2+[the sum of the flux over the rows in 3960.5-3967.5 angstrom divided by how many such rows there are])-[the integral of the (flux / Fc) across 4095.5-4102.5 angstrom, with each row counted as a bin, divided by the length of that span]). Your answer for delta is 8.6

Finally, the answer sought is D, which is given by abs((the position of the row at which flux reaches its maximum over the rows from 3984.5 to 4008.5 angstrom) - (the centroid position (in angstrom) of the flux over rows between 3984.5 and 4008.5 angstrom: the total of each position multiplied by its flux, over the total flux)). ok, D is 3.1 angstrom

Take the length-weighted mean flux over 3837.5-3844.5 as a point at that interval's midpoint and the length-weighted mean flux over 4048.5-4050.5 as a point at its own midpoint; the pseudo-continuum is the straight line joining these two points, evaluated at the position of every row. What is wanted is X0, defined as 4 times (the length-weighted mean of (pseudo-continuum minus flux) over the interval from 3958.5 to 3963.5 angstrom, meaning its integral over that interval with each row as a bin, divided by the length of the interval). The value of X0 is 3.0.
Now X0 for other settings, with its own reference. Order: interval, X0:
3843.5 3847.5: -6.3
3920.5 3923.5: -4.5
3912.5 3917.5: -6.5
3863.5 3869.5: -7.8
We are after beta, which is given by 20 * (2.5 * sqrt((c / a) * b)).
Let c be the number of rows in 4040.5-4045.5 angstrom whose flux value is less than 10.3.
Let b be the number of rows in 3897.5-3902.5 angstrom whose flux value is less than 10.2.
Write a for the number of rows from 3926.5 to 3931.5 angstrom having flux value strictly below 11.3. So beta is 0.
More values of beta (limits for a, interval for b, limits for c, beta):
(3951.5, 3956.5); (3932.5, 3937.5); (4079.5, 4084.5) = 50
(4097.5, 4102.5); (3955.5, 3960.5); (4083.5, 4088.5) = 87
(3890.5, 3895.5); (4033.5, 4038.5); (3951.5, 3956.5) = 0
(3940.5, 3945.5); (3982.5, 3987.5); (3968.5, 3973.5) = 112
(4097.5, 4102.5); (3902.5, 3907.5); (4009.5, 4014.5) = 0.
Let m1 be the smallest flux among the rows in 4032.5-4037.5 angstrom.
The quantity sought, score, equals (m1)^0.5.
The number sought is 3.51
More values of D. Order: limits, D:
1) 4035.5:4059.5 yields 8.2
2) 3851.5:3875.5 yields 4.6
